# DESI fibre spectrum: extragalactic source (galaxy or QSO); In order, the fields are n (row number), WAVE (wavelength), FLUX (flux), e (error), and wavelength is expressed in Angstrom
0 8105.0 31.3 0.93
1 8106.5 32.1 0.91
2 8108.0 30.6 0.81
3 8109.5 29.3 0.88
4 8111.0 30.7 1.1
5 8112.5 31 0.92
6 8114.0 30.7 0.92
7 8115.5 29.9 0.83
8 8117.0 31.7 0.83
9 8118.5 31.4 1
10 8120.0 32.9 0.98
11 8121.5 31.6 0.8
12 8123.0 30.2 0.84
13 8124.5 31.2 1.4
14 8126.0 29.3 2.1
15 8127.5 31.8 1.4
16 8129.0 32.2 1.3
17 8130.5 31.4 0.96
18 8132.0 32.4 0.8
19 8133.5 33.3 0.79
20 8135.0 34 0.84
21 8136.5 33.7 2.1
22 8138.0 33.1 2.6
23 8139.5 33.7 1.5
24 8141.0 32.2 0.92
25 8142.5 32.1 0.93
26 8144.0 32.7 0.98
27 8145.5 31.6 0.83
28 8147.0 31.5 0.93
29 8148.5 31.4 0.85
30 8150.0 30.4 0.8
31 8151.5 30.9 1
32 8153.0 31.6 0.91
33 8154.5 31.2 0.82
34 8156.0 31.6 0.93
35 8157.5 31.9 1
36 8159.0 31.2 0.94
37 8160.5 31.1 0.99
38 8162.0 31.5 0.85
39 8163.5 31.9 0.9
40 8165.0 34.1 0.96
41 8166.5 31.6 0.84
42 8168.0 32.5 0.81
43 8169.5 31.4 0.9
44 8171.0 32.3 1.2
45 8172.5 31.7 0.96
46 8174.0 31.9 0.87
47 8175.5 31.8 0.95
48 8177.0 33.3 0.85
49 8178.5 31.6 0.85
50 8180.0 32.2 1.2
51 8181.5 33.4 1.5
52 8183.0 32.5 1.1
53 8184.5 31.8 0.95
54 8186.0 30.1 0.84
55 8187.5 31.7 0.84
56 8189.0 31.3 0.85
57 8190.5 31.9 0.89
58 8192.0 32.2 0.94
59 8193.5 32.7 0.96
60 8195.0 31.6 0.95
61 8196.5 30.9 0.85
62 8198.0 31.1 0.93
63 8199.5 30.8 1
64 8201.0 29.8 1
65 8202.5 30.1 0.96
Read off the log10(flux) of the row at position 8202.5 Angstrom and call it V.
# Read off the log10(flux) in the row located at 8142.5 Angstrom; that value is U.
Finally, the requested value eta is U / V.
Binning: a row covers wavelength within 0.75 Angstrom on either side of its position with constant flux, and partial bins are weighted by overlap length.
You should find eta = 1.02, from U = 1.507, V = 1.48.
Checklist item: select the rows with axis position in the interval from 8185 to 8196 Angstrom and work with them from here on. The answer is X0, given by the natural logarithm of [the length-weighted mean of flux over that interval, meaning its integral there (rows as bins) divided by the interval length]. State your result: 3.45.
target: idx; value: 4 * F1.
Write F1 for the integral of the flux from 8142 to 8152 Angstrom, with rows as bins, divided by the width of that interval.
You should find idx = 126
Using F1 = 31.5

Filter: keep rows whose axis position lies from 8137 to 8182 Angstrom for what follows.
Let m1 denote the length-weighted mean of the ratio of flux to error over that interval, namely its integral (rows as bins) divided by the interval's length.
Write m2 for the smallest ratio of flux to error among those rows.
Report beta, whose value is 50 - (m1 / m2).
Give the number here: 47.4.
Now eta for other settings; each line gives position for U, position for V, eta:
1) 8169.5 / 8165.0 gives 0.98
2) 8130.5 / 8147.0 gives 1.00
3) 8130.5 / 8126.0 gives 1.02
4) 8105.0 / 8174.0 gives 0.99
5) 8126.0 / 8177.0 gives 0.96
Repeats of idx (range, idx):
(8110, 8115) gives 123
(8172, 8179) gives 128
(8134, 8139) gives 134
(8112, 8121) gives 125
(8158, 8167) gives 128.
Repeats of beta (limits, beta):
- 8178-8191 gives 48.5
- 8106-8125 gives 48.5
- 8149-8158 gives 48.9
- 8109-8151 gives 47.5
